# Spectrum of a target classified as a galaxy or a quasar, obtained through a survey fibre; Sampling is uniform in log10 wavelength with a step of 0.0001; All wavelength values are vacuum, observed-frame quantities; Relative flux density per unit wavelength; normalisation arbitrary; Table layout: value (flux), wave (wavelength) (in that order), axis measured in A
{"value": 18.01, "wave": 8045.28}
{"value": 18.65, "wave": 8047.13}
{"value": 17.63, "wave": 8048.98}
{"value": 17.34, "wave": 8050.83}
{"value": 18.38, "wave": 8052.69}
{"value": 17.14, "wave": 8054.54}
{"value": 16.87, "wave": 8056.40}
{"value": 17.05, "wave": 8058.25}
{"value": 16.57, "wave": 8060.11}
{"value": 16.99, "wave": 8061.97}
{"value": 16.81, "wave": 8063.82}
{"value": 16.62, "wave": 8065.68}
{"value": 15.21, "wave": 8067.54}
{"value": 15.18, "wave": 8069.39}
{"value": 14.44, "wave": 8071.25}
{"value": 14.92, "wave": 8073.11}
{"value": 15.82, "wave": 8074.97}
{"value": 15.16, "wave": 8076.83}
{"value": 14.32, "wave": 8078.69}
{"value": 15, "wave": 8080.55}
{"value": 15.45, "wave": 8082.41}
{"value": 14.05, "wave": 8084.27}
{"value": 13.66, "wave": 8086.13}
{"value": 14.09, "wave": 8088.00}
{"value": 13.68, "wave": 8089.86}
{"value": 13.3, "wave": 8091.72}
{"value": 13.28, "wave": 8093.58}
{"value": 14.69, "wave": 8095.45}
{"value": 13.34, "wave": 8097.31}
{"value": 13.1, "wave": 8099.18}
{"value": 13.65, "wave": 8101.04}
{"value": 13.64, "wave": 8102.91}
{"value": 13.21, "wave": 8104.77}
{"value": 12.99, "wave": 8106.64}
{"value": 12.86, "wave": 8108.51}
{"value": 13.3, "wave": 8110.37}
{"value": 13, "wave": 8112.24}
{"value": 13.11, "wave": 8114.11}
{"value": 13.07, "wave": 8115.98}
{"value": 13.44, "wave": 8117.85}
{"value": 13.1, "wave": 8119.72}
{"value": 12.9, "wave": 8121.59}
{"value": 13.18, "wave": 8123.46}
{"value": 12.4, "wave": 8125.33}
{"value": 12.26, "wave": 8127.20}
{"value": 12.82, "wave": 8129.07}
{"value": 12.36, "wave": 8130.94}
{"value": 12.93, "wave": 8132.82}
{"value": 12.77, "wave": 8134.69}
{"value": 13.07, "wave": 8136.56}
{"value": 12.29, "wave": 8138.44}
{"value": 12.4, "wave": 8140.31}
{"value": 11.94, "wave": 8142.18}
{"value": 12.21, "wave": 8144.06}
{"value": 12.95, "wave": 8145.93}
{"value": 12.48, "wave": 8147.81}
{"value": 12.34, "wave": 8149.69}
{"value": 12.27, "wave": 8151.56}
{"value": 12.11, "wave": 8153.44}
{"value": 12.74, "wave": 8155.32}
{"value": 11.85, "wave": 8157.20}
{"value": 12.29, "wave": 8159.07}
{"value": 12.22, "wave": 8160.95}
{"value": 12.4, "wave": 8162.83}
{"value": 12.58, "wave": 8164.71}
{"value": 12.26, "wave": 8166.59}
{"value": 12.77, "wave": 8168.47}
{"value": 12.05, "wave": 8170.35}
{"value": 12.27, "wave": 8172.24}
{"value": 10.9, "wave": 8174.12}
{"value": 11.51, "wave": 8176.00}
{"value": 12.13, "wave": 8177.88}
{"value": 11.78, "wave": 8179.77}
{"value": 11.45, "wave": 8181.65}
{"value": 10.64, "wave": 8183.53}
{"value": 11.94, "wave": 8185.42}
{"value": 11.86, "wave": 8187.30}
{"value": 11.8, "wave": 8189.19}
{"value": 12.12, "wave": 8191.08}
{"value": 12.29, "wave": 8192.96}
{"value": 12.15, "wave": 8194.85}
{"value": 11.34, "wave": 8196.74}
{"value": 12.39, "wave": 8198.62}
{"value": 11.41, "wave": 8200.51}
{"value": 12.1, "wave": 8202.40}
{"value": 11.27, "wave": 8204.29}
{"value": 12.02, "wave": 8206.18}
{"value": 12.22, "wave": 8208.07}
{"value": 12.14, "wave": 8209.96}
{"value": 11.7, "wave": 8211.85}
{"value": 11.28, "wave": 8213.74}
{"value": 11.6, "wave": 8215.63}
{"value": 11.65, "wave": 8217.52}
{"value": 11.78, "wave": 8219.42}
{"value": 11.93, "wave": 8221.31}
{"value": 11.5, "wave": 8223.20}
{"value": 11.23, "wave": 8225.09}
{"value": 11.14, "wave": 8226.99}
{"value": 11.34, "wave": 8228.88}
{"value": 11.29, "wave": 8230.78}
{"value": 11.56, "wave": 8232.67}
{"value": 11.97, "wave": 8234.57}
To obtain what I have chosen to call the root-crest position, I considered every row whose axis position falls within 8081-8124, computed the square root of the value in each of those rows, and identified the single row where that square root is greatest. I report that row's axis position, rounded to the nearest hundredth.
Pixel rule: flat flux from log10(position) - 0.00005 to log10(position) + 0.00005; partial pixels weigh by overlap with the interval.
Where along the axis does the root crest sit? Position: 8082.41 A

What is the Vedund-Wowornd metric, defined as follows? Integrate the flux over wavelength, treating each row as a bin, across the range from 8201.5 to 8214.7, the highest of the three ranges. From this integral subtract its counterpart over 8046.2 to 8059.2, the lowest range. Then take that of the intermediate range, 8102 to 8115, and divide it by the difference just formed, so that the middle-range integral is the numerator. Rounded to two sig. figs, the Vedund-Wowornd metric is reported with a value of -2.4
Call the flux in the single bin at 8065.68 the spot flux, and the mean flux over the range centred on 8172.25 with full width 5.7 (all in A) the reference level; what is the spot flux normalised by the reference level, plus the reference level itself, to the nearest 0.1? 13.2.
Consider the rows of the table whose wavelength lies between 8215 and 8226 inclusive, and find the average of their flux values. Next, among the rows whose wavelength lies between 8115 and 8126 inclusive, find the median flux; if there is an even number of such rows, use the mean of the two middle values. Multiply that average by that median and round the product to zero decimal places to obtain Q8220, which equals 152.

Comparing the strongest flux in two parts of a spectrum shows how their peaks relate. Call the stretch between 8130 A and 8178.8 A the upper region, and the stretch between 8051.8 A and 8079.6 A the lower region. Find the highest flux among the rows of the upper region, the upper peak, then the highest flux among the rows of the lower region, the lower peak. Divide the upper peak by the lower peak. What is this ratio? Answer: 0.711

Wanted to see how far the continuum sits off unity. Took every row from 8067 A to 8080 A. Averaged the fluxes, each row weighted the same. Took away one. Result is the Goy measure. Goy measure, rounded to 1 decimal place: 14.0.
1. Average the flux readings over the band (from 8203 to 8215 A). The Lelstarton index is 11.8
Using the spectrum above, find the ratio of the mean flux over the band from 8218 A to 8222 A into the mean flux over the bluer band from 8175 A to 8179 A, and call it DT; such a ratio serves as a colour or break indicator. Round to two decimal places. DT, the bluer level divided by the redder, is 1.00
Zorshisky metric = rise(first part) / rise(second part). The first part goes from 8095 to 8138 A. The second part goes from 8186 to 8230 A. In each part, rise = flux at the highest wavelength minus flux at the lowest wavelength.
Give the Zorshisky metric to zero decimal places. 3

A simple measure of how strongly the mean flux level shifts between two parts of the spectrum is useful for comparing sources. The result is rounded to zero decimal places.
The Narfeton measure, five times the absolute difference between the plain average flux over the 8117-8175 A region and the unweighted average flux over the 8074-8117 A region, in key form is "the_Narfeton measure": 7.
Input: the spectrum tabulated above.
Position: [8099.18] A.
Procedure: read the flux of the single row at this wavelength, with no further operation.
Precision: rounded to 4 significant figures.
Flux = 13.10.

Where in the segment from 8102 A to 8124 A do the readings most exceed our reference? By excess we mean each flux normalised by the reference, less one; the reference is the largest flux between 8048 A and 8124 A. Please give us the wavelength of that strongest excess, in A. 8102.91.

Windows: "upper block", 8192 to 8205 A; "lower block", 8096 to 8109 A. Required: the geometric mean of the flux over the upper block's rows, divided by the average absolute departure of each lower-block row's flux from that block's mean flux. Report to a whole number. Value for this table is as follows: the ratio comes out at 48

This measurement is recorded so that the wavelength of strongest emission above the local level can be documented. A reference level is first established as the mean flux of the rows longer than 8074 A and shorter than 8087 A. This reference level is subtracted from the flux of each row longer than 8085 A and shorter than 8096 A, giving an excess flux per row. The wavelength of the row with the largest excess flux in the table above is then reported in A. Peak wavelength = 8095.45 A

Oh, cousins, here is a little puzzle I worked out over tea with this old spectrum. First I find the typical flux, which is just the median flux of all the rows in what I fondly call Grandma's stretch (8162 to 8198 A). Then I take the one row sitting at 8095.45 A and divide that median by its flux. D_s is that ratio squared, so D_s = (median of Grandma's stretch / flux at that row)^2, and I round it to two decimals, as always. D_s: 0.67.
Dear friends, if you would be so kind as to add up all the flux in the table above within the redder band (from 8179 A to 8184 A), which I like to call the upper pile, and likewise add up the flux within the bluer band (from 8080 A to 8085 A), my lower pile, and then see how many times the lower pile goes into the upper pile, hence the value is 0.76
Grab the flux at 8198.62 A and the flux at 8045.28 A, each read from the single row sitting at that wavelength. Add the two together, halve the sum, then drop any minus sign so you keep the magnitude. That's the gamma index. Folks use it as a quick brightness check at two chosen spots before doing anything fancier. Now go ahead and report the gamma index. 15.2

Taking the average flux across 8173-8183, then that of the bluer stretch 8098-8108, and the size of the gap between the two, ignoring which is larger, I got 1.8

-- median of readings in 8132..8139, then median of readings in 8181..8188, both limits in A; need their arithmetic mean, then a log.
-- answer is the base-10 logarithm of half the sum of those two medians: 1.09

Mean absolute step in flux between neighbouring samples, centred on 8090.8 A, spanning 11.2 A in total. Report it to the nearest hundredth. 0.53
